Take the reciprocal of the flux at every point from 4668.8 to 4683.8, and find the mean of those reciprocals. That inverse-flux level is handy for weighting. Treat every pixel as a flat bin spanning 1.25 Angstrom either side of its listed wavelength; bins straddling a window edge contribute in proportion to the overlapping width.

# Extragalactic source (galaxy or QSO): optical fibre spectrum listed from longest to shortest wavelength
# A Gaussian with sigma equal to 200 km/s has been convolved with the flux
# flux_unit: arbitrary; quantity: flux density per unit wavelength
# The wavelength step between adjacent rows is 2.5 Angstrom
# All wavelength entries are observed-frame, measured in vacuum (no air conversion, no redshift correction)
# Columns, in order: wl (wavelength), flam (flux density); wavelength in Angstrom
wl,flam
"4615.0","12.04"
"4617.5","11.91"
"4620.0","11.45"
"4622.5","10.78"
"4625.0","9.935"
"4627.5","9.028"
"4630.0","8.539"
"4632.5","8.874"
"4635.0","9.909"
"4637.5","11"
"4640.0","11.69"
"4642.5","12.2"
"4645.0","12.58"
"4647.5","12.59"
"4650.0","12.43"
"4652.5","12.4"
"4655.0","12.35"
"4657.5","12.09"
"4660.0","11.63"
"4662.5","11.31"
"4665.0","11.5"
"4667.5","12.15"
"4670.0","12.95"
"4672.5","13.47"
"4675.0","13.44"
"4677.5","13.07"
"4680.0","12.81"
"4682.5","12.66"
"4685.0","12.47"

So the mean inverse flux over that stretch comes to 0.077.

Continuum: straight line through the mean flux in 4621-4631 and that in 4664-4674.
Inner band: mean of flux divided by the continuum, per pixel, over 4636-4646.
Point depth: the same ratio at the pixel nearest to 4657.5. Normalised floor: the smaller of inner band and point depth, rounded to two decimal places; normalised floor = 1.03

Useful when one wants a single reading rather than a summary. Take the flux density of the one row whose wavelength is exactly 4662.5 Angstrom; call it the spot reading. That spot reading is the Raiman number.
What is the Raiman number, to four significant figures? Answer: 11.31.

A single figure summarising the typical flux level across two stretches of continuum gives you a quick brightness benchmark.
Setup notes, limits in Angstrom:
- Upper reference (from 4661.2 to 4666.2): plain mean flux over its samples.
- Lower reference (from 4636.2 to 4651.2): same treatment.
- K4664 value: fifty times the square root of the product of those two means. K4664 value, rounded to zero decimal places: 587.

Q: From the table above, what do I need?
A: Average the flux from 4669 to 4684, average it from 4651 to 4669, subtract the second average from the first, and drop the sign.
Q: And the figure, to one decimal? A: 1.1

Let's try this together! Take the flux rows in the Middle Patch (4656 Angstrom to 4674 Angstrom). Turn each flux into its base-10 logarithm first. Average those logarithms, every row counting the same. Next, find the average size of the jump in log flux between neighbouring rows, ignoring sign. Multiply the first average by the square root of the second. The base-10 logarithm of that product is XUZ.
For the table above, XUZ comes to -0.84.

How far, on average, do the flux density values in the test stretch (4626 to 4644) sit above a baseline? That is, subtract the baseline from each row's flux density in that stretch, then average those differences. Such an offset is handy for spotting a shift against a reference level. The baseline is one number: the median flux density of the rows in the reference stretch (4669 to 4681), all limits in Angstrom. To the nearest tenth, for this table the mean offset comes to -2.9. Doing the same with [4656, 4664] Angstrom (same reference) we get -1.4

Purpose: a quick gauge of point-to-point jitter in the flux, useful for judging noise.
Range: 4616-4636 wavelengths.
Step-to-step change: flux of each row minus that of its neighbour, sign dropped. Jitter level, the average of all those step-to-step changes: 0.68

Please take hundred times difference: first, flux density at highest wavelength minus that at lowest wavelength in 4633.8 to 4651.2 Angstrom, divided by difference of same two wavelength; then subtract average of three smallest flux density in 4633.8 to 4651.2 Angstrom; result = -1070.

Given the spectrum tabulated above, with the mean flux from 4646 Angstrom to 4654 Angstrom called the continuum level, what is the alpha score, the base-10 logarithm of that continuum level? 1.10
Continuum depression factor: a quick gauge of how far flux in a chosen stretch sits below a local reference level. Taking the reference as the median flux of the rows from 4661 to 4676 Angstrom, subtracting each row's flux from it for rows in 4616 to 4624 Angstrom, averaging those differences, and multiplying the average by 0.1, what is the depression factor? 0.12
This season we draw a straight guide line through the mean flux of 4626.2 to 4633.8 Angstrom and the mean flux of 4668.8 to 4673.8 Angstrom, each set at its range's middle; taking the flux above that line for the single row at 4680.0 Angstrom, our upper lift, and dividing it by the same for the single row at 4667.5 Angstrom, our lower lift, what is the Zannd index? 2.0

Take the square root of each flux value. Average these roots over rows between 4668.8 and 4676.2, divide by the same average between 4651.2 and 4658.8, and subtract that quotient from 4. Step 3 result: 2.96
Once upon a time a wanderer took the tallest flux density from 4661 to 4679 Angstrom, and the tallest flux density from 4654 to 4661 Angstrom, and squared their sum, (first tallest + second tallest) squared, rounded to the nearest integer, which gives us 667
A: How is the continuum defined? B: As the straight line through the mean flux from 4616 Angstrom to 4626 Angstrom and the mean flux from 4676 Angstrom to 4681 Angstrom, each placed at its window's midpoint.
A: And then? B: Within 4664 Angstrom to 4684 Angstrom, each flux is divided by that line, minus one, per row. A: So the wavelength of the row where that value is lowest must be 4665.0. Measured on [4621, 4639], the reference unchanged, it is 4630.0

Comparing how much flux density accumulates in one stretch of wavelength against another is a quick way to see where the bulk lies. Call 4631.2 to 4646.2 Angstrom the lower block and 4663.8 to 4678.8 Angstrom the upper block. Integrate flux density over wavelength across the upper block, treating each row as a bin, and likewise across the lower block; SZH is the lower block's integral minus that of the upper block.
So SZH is -26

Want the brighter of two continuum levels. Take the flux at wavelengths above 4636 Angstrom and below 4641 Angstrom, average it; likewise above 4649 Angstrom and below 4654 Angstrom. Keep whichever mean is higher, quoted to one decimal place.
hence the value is 12.4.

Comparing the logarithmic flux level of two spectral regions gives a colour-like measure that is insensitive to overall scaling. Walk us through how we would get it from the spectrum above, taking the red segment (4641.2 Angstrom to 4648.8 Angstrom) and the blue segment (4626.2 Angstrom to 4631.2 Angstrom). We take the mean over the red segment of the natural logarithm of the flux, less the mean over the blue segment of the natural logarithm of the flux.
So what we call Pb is 0.3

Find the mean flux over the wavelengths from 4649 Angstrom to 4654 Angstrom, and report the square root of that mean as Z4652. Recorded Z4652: 3.52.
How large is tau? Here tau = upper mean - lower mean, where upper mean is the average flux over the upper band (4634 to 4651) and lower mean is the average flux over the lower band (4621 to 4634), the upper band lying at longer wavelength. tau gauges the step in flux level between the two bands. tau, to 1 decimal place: 2.3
